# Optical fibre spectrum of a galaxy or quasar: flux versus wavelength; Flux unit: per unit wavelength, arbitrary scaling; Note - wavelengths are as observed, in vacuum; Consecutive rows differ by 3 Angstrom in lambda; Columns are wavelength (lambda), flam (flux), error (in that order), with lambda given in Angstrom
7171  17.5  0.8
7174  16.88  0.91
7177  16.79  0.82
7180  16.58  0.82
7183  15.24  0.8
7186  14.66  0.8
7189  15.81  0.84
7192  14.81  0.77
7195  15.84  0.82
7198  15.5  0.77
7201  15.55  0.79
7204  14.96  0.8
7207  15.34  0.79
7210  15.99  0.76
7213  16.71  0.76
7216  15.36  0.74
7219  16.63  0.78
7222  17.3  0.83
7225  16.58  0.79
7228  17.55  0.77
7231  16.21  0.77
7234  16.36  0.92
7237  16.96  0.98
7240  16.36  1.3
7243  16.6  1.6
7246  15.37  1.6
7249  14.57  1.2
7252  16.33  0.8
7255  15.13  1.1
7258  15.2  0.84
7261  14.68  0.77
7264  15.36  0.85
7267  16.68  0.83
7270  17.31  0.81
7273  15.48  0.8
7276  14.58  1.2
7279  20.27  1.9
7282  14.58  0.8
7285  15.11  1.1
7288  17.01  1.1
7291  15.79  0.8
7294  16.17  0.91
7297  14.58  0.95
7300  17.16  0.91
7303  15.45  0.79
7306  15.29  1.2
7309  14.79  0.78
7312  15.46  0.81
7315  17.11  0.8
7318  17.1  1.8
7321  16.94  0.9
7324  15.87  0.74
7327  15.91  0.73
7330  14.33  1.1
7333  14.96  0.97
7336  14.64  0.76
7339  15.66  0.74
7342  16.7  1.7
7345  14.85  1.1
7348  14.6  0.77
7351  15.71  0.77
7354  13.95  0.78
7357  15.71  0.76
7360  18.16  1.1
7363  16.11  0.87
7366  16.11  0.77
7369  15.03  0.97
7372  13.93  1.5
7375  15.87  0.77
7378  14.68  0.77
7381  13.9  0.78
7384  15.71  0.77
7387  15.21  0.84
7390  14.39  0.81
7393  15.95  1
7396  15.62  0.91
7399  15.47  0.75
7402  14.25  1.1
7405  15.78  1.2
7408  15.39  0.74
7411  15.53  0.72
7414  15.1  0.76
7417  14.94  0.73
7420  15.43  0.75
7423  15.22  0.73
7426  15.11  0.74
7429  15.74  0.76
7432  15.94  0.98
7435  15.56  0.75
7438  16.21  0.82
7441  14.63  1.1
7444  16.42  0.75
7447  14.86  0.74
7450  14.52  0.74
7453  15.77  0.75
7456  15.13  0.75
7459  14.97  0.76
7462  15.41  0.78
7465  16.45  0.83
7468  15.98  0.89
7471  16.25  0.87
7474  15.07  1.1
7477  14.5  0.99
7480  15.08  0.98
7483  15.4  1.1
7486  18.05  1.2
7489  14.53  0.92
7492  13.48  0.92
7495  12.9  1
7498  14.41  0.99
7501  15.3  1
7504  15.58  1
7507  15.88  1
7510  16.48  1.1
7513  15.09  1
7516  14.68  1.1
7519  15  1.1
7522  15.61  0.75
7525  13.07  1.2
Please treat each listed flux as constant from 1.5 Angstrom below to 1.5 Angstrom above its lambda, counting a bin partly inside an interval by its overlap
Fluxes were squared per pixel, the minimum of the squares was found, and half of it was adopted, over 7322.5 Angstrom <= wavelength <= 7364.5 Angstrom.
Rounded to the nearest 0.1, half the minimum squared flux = 97.3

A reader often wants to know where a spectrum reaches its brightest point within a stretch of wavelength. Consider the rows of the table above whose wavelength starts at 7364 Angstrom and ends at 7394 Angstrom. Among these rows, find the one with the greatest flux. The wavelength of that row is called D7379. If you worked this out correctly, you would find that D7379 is 7366 Angstrom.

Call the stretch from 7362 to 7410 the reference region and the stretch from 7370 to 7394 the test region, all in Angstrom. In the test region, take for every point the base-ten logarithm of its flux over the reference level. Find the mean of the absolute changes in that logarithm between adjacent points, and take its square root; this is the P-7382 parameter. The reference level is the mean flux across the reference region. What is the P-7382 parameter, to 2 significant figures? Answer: 0.19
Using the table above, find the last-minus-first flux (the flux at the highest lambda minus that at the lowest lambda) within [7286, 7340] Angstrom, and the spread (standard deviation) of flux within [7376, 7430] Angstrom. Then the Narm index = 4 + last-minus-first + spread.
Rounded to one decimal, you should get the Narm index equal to 3.2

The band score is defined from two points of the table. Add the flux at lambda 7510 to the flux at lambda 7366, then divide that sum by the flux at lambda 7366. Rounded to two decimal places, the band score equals 2.02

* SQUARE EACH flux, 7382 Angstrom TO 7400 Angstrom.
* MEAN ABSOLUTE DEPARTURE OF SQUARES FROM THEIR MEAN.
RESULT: 12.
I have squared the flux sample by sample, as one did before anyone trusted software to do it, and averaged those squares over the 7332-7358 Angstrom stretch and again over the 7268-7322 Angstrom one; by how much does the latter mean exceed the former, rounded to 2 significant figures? 30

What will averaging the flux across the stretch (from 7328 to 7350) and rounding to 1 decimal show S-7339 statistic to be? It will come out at 15.1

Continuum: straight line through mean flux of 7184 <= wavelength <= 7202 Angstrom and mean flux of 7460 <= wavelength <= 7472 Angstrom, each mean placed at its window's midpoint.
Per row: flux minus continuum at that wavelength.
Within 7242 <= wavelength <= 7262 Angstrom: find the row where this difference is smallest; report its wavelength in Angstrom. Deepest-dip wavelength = 7249 Angstrom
